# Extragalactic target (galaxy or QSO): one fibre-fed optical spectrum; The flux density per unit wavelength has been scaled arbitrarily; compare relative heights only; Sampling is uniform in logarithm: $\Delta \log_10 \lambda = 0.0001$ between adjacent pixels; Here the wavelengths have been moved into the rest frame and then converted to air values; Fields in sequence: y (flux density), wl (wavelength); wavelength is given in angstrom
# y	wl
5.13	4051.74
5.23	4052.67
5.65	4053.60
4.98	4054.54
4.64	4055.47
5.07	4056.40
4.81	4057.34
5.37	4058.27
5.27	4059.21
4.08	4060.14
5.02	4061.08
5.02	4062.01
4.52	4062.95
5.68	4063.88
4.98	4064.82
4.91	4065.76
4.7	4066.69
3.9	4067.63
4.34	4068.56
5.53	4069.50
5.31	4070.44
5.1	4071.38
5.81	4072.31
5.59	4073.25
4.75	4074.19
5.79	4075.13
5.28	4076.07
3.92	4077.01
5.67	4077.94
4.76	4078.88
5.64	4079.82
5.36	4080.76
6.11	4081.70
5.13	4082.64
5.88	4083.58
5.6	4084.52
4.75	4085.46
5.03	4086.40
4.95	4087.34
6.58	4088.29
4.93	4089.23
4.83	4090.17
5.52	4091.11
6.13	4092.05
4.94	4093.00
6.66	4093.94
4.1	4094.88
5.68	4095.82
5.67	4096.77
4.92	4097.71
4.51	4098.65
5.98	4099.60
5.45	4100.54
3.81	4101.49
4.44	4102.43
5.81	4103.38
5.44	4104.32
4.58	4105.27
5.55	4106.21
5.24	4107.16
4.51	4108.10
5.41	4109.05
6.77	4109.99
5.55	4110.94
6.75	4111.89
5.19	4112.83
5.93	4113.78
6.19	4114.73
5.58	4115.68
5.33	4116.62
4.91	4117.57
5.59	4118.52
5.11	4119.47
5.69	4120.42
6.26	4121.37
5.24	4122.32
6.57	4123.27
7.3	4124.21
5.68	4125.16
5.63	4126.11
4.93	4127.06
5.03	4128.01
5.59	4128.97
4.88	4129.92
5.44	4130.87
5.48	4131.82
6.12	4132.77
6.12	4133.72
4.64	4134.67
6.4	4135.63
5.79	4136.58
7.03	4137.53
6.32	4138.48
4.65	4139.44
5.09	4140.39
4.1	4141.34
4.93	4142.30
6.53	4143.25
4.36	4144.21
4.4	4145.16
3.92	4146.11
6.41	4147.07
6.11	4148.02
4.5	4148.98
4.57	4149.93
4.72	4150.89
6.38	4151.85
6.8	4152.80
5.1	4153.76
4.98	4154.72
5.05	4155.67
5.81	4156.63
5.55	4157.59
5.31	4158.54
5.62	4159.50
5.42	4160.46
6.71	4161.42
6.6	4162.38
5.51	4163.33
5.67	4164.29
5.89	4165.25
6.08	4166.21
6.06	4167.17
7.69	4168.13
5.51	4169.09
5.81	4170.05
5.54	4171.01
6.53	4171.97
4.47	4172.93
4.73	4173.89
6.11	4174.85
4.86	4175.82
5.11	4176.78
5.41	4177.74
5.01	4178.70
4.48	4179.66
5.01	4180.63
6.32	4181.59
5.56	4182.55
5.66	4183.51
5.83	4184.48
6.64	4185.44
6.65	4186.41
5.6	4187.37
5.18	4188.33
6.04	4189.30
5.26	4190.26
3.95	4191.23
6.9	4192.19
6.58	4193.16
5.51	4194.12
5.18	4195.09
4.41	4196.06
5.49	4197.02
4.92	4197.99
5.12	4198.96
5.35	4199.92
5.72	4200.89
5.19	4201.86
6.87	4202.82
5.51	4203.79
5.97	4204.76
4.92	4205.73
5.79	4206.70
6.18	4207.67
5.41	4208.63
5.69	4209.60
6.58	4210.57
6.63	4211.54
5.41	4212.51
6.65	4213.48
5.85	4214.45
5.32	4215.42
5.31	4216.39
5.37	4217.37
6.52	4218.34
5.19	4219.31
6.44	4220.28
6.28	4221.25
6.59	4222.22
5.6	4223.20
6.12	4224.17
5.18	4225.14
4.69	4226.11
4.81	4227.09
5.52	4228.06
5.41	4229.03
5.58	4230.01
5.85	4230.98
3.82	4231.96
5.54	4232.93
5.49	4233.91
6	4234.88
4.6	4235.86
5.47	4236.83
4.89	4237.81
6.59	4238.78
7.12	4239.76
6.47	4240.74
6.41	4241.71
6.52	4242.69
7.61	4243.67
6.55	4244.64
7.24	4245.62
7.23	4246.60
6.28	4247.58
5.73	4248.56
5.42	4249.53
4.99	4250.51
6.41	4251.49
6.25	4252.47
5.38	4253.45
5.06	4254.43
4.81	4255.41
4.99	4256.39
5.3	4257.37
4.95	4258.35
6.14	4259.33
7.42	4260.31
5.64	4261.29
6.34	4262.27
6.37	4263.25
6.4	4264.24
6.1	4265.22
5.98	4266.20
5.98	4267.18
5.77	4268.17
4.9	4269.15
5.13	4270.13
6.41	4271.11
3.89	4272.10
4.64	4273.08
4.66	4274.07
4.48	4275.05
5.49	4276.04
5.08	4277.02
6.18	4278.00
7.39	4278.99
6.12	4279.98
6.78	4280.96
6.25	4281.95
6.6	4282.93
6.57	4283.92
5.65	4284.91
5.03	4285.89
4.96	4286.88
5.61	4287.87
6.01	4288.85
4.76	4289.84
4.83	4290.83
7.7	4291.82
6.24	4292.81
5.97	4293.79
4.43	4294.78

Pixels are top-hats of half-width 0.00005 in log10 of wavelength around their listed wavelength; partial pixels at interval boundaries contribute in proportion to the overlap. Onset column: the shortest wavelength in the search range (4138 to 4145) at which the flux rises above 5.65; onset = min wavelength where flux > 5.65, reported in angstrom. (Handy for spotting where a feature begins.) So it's 4138.48 angstrom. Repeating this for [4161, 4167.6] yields 4161.42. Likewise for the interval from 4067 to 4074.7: 4072.31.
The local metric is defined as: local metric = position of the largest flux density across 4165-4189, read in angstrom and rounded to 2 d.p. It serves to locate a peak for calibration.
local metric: 4168.13 angstrom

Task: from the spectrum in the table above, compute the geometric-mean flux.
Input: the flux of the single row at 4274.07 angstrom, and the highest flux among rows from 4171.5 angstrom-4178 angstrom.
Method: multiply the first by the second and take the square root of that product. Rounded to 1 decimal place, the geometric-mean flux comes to 5.5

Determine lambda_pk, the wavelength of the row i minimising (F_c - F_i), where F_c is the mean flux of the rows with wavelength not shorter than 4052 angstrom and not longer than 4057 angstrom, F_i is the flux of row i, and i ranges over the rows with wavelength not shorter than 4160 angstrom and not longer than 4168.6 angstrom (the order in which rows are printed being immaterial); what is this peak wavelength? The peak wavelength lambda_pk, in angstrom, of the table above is 4168.13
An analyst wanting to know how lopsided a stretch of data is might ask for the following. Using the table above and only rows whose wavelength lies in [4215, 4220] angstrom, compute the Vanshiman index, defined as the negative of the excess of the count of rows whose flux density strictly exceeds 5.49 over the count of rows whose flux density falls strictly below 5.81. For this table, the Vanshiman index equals 3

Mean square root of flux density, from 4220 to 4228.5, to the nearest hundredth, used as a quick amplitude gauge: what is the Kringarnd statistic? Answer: 2.38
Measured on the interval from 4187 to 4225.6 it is 2.38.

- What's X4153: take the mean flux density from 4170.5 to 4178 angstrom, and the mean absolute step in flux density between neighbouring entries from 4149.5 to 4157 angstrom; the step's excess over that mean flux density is -4.65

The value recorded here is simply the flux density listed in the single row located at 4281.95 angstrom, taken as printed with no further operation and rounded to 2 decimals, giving 6.25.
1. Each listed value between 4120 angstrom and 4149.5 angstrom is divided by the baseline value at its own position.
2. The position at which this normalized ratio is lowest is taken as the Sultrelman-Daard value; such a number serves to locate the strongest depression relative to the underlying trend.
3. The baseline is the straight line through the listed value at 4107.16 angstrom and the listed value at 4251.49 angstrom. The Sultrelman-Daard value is 4146.11 angstrom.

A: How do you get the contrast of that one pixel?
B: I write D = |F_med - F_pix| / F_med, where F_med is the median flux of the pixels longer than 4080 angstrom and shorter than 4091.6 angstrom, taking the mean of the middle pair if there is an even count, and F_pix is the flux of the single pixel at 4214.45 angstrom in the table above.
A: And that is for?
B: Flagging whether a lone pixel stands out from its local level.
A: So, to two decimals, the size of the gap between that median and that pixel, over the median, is 0.12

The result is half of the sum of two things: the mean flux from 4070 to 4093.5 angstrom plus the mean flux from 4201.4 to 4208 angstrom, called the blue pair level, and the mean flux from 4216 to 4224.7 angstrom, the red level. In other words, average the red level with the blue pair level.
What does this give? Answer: 8.52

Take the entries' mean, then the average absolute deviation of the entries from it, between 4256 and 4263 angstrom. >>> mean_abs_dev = 0.69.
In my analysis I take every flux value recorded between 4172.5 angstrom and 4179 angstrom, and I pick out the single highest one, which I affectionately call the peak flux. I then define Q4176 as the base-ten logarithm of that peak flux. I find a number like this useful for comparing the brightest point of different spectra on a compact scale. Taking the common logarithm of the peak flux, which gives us 0.79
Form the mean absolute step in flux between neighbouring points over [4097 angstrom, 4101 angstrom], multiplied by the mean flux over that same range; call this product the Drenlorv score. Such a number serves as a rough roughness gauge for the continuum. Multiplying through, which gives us 4.2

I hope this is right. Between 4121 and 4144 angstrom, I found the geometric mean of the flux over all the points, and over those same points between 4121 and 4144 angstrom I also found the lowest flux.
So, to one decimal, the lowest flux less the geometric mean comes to -1.5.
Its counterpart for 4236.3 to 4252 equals -1.4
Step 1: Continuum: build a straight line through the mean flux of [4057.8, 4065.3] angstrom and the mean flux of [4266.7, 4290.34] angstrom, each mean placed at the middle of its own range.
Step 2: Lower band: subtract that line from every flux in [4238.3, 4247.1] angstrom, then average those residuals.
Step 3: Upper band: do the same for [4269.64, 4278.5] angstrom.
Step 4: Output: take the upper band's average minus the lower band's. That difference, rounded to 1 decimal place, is -1.8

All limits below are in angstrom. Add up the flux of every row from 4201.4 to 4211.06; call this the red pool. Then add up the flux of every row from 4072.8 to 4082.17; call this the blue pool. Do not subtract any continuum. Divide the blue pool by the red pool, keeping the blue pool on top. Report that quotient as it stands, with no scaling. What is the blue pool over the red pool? 0.91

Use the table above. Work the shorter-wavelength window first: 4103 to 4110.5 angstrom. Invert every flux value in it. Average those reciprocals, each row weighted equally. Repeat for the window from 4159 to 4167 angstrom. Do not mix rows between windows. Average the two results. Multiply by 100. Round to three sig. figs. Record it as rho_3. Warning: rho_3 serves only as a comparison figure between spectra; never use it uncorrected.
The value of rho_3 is 17.8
